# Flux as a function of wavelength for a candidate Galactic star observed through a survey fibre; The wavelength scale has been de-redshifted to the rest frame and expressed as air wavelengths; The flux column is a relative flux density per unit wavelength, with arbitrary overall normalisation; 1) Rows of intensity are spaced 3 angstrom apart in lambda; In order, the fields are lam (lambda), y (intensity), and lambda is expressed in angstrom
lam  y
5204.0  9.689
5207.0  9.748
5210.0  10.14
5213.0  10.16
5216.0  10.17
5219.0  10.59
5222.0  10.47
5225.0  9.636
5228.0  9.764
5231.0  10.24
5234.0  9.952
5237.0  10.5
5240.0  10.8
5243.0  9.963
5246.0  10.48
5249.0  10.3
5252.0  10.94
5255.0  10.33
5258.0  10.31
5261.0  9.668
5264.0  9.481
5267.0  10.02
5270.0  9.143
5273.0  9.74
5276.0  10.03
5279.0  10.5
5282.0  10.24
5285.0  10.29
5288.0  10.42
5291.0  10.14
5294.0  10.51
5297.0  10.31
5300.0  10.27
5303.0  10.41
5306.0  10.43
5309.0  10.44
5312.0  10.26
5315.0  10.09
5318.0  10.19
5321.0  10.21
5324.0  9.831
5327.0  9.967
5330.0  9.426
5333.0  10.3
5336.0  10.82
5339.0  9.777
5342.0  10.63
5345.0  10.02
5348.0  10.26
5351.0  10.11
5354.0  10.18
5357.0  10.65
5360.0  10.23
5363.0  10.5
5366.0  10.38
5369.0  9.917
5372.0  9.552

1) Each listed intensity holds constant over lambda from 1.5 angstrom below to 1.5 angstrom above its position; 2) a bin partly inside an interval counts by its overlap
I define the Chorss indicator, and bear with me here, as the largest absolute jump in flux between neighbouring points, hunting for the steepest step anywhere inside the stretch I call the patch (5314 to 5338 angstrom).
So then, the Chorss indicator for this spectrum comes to 0.87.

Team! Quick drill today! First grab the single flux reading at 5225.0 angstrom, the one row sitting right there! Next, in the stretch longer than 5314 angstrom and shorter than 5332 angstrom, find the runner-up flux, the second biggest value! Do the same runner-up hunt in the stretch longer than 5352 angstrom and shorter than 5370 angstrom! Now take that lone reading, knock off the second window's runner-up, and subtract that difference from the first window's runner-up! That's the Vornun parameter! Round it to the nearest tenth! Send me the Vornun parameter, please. 11.1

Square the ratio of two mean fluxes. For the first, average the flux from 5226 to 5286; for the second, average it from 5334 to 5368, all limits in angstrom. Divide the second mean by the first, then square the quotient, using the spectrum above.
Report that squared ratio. 1.04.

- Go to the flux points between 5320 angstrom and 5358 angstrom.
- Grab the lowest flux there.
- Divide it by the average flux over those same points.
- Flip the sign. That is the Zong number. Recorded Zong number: -0.93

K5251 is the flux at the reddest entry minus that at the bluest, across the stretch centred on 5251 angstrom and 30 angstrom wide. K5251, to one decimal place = -1.0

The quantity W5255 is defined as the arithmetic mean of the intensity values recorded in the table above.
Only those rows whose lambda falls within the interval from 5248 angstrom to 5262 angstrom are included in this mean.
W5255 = 10.3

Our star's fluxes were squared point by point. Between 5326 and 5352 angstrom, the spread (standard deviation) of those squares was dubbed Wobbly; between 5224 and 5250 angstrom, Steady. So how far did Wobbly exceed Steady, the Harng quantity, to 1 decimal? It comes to 0.8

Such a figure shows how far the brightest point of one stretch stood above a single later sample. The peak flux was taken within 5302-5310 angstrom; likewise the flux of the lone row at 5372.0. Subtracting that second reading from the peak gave 0.9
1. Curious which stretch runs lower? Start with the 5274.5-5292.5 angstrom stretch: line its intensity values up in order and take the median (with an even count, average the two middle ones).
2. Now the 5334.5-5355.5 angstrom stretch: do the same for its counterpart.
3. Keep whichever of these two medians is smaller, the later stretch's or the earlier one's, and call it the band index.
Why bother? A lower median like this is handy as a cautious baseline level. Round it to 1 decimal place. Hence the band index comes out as 10.2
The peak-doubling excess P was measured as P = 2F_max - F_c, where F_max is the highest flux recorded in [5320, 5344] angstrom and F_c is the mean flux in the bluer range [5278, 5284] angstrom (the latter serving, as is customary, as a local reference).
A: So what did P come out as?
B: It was 11.3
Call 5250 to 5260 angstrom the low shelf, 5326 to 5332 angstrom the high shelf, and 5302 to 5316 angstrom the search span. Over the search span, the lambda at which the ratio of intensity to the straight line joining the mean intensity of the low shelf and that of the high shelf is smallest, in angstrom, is 5315.0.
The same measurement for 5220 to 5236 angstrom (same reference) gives 5225.0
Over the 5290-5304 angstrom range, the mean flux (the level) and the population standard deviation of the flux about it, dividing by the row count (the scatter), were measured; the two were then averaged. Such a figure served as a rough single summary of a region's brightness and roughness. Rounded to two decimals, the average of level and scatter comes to 5.23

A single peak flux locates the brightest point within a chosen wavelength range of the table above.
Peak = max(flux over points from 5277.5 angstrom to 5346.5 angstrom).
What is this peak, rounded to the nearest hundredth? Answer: 10.82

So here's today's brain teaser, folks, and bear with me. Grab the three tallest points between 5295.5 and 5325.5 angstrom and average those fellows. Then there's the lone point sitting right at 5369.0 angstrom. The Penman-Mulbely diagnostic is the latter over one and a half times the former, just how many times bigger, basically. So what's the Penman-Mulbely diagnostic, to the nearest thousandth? 0.634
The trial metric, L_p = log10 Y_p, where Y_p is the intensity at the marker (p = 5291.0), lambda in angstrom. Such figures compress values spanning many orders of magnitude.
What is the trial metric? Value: 1.01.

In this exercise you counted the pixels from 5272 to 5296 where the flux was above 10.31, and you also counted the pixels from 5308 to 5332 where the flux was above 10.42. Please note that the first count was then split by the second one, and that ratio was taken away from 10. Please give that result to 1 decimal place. 7.0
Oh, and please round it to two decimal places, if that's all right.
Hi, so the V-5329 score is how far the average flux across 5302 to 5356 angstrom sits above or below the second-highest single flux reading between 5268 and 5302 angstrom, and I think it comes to -0.31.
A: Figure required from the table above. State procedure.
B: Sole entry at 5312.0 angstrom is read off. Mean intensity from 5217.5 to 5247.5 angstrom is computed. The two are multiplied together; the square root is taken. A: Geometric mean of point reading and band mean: 10.2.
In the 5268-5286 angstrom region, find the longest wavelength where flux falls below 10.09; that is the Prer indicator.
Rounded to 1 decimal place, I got 5276.0 angstrom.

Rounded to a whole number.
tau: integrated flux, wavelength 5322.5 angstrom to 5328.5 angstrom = 59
